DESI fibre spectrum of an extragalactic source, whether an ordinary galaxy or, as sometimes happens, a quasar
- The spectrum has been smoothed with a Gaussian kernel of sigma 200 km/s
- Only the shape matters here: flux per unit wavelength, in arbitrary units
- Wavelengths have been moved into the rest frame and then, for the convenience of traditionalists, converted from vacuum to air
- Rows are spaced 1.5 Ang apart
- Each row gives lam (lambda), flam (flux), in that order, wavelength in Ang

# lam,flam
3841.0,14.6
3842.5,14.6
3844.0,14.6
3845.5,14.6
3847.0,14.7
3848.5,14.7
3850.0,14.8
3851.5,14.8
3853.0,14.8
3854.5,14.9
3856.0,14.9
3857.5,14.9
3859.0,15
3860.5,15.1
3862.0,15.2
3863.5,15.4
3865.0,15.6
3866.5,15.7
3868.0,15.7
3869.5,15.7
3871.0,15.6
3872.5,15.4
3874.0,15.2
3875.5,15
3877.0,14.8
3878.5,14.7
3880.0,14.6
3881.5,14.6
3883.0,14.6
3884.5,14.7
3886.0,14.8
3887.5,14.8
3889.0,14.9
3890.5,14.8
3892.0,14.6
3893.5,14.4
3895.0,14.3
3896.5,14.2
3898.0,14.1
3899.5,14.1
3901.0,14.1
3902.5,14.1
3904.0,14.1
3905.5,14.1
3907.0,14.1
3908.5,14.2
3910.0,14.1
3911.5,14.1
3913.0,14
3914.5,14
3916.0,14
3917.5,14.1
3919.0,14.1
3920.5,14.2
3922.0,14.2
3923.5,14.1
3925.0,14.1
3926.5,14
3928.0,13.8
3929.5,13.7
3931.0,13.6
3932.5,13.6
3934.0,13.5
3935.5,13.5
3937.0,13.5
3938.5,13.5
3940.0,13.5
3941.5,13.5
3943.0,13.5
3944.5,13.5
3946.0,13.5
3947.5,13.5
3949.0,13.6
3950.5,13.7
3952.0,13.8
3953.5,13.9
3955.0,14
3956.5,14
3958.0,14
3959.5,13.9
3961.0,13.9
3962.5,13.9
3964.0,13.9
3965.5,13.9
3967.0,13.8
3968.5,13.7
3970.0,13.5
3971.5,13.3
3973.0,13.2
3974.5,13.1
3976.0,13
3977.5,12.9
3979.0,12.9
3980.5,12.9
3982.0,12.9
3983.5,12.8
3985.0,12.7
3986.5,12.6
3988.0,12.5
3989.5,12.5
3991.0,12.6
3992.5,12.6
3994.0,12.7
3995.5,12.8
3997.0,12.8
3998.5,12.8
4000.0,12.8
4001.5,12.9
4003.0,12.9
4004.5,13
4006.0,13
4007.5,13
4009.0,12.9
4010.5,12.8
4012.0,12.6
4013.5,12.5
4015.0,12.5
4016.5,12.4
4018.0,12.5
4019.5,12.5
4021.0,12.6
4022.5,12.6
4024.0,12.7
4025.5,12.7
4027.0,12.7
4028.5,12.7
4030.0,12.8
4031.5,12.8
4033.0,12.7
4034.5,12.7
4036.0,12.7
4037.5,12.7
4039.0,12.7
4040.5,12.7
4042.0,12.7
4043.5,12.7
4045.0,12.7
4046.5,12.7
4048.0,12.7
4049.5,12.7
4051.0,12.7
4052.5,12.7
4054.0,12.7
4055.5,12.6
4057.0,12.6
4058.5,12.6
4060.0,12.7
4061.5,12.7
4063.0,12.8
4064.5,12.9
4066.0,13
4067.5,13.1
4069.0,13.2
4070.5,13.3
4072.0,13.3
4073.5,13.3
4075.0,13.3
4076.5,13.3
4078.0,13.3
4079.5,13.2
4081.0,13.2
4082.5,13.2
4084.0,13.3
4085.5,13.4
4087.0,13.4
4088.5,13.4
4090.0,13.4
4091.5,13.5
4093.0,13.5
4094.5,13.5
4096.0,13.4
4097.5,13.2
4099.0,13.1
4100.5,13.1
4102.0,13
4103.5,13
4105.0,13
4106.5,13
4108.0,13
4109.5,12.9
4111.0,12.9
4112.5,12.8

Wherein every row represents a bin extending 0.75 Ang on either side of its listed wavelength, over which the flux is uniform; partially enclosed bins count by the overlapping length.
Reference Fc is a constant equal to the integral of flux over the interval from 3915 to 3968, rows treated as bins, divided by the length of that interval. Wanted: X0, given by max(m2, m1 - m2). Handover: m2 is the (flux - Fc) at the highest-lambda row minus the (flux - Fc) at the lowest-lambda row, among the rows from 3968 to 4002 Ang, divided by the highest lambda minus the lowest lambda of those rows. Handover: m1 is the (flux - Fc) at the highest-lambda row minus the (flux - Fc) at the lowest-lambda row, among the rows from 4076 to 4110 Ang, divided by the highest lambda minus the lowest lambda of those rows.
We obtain 0.012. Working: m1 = -0.012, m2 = -0.024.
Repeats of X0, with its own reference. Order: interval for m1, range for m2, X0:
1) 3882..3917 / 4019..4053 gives 0.006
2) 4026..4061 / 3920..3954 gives 0.009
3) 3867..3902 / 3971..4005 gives -0.009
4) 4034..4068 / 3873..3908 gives 0.045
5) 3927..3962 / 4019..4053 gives 0.006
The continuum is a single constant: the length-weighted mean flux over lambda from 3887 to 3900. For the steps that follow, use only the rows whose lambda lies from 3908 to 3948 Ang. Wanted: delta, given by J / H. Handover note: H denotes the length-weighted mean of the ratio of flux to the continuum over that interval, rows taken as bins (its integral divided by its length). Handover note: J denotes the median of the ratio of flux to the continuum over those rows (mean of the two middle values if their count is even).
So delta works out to 1.00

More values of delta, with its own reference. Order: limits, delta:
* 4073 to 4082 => 1.00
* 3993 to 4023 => 1.01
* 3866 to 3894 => 0.99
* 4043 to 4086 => 1.00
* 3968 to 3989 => 0.99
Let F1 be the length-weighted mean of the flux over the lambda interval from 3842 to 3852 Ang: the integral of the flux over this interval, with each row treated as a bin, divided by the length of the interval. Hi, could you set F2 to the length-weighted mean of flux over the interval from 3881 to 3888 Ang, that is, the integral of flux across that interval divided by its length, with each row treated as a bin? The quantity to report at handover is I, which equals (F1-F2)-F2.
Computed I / -14.7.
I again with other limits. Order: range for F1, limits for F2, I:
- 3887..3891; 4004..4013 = -10.9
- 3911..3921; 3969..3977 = -12.4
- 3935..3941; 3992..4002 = -12.0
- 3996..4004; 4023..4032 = -12.6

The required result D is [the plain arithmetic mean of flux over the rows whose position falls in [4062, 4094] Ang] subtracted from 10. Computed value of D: -3.3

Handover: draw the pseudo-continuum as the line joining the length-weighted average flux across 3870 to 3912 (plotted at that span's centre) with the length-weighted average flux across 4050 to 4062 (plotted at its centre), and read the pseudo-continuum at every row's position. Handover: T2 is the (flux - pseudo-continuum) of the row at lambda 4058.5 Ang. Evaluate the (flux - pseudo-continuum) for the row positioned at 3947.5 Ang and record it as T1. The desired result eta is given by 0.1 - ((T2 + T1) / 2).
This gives 0.3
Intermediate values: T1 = -0.4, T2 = -0.03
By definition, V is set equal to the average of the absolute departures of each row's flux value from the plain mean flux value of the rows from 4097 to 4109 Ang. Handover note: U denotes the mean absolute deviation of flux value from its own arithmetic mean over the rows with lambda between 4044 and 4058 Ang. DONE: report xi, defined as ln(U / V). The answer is -0.6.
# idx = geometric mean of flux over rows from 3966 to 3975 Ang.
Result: 13.4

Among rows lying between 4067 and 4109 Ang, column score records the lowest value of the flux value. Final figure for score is 13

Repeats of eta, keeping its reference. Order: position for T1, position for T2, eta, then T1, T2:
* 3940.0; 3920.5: 0.4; -0.5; -0.01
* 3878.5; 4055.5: 0.1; 0.0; -0.07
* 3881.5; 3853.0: 0.2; -0.1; -0.18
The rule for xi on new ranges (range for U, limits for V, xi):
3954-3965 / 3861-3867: -1.3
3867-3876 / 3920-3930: 0.4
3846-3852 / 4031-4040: 0.6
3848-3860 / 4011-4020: 0.8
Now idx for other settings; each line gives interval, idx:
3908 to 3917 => 14.1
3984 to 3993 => 12.6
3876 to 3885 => 14.7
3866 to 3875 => 15.5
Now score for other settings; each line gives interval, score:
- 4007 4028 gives 12.4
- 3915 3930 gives 13.7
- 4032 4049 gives 12.7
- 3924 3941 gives 13.5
